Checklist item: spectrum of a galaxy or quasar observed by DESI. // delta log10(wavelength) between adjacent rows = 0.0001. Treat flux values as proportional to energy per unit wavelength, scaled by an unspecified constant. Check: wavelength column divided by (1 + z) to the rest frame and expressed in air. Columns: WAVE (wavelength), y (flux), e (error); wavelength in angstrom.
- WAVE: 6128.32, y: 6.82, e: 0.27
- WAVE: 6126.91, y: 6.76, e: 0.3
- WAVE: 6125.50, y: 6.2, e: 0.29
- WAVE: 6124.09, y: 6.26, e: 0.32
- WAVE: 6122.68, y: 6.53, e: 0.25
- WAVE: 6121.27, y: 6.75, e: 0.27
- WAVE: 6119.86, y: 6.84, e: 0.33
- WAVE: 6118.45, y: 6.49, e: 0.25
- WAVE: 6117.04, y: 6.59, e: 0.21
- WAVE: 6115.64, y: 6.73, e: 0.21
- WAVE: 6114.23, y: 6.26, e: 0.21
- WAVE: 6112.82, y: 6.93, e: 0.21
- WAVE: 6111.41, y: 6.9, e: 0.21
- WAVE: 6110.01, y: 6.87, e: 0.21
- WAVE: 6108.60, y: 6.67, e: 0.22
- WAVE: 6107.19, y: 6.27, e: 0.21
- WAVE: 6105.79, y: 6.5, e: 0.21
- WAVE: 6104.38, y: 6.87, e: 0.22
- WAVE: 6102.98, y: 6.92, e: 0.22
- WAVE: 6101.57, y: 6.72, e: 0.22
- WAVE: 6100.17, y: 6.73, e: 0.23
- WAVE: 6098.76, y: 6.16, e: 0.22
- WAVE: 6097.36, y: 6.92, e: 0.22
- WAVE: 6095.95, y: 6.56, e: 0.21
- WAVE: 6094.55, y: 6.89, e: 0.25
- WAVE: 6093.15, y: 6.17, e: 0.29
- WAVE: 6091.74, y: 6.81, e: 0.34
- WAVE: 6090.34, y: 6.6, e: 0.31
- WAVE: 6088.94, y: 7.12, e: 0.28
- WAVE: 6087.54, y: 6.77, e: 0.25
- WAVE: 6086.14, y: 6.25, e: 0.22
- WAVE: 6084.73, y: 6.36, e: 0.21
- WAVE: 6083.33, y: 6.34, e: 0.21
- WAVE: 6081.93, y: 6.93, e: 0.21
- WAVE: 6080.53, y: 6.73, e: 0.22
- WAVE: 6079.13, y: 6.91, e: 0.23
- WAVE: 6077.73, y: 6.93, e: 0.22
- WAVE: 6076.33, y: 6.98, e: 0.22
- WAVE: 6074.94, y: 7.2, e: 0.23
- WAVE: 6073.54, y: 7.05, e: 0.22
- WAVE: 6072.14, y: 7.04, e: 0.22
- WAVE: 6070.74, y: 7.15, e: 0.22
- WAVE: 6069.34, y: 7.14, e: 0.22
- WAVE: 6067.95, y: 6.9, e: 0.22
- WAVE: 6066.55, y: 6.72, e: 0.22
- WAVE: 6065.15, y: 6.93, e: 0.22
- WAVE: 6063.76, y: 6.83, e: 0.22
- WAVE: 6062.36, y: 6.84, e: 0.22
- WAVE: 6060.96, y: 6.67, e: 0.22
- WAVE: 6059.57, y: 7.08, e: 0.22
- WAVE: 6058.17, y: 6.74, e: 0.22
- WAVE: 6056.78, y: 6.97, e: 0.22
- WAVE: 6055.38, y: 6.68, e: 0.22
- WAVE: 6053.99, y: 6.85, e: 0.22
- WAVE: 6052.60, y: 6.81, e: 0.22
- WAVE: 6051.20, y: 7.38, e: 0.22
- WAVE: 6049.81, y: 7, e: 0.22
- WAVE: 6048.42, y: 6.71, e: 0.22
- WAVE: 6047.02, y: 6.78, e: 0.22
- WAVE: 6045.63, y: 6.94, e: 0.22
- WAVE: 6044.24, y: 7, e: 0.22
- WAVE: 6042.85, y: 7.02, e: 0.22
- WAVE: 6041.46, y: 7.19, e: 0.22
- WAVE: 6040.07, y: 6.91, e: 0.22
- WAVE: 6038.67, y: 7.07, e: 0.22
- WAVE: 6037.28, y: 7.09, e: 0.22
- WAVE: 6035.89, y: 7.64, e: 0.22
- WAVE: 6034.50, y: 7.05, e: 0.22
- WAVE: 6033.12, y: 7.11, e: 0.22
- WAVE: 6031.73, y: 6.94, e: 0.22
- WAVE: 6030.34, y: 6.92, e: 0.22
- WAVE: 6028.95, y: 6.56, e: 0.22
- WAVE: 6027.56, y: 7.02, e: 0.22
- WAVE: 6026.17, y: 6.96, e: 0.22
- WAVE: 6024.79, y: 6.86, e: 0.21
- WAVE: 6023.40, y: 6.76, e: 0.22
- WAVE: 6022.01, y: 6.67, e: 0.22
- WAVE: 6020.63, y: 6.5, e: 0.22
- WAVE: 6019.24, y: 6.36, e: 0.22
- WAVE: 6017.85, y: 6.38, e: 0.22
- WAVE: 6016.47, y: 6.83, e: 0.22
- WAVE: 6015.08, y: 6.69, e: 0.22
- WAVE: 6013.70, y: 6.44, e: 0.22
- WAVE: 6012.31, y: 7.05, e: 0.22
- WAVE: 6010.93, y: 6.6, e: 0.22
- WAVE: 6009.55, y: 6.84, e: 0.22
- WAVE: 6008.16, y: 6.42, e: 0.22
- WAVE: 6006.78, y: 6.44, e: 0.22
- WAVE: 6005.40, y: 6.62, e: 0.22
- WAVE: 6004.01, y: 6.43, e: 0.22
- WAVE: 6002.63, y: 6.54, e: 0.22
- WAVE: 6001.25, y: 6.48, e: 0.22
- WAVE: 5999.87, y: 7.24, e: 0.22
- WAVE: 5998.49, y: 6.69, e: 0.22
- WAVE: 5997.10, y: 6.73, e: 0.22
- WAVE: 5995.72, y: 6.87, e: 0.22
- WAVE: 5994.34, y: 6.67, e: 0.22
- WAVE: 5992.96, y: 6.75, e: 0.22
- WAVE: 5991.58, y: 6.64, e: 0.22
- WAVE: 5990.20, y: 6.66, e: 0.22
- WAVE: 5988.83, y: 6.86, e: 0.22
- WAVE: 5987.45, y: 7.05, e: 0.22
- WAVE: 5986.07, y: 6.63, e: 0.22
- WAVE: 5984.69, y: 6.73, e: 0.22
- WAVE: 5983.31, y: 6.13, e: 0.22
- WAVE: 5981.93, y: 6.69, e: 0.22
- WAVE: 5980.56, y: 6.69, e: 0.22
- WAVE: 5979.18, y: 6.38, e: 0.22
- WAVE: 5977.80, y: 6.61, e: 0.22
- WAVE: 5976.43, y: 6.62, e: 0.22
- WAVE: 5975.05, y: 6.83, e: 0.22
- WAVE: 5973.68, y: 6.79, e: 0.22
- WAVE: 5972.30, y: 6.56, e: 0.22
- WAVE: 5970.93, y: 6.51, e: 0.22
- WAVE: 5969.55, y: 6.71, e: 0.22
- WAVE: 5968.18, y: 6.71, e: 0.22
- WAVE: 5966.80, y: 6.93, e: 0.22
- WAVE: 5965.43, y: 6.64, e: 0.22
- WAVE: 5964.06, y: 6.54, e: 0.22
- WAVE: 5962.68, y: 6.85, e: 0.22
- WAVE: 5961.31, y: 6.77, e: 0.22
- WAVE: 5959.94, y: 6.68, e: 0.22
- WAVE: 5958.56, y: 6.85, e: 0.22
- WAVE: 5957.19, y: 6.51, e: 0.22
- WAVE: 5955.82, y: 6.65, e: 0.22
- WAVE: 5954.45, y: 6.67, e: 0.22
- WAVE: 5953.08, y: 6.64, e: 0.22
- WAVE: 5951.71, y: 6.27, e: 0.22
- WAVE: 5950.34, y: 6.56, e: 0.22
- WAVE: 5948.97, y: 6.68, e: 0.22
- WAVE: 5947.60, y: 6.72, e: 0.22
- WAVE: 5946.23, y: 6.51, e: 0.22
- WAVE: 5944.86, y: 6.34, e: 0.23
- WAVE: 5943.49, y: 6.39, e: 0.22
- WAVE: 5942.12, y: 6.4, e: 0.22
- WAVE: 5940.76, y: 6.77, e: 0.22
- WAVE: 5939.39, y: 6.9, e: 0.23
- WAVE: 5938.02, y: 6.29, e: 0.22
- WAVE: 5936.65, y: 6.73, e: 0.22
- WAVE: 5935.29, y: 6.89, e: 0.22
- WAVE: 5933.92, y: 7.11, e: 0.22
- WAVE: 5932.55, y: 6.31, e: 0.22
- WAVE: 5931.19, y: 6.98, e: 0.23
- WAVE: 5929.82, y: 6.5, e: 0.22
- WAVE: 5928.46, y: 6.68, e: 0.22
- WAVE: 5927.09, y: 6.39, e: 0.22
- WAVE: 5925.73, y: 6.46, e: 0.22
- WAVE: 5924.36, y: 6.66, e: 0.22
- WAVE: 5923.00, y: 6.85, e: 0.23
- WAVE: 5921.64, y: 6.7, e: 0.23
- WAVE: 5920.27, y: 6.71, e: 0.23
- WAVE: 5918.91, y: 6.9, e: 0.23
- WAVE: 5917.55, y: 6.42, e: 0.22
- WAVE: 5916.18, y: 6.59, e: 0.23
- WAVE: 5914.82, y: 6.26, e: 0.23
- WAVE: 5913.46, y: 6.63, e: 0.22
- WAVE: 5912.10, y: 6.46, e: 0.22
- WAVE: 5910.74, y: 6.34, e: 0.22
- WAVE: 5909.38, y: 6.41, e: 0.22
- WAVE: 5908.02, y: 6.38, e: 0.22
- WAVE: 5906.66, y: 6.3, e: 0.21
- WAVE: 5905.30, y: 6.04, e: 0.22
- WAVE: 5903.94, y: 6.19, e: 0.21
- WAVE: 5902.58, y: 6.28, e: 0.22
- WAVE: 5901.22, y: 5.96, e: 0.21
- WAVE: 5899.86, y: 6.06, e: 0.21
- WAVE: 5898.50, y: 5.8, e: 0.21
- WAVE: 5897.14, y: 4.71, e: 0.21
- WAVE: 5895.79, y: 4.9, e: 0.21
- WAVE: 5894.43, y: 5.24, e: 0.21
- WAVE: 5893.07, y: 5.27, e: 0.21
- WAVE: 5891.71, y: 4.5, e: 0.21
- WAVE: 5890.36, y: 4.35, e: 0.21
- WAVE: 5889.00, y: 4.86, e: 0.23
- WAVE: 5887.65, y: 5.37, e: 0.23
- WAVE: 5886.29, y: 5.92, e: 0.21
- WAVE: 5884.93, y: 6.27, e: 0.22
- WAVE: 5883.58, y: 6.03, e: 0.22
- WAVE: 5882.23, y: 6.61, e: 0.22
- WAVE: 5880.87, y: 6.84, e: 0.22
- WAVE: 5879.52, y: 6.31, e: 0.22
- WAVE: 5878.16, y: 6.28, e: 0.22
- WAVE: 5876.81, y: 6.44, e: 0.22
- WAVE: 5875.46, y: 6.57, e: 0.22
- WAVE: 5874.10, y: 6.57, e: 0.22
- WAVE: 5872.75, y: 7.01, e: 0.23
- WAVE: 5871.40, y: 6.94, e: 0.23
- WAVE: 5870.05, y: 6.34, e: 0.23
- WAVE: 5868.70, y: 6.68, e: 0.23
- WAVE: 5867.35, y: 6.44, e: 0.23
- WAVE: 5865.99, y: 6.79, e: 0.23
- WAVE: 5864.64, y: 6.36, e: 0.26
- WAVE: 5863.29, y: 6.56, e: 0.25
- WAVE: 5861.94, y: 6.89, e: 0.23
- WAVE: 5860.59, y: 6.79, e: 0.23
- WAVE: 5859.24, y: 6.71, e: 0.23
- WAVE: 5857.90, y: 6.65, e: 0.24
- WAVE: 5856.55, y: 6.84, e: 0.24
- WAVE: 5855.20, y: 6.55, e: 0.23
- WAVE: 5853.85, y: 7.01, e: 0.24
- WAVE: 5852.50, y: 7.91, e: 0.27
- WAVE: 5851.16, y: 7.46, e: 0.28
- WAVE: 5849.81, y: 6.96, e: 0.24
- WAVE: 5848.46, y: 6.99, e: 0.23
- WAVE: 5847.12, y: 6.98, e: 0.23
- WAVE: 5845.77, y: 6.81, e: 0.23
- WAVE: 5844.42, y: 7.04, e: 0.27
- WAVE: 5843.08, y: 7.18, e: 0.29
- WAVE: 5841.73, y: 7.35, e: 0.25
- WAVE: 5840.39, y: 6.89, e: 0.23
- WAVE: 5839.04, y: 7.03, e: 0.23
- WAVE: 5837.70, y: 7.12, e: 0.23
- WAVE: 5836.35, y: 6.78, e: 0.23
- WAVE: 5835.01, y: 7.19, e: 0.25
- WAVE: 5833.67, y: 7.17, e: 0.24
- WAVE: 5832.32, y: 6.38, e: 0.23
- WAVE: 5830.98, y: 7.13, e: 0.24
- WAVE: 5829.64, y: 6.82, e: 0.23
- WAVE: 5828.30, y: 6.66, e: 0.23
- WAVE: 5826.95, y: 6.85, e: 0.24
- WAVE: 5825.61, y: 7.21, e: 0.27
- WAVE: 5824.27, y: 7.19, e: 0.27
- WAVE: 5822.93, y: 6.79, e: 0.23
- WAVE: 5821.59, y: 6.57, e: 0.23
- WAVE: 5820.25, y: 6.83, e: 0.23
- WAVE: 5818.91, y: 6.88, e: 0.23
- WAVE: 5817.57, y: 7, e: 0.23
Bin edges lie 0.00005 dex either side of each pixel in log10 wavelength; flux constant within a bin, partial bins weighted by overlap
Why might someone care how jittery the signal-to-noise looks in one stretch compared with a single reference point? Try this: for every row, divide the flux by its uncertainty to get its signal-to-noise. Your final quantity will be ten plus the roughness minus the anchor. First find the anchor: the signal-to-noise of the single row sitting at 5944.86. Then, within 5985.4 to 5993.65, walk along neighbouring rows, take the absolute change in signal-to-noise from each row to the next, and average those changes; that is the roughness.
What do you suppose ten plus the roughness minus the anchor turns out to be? -16.7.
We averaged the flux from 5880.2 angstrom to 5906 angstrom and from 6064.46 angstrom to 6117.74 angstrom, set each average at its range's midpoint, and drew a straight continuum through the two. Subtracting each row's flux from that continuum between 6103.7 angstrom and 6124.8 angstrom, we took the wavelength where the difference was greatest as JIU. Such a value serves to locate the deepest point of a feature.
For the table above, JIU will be 6124.09 angstrom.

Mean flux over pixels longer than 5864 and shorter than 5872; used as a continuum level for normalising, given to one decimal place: 6.6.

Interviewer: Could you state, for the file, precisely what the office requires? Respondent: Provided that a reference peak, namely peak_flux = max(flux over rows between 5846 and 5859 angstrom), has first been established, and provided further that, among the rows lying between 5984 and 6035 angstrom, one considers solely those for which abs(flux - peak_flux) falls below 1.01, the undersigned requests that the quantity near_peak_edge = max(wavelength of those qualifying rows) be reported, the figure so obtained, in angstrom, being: 6034.50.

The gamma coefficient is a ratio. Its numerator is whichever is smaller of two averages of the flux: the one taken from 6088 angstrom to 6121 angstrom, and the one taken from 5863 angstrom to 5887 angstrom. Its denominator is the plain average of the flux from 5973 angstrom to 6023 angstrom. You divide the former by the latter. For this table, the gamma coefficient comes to 0.976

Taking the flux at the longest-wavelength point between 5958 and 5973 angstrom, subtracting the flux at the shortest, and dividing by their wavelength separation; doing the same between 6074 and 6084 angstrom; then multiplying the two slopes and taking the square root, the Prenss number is 0.05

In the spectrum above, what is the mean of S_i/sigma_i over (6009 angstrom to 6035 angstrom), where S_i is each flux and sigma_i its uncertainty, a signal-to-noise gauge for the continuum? 30.8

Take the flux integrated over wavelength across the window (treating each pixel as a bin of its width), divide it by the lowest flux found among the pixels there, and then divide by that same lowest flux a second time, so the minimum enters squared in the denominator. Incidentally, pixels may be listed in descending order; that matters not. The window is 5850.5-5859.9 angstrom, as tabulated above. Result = 1.54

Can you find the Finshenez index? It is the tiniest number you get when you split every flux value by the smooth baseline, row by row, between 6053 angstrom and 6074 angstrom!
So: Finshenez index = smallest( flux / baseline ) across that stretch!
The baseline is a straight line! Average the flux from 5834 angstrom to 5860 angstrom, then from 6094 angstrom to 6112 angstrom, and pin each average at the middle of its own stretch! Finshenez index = 0.989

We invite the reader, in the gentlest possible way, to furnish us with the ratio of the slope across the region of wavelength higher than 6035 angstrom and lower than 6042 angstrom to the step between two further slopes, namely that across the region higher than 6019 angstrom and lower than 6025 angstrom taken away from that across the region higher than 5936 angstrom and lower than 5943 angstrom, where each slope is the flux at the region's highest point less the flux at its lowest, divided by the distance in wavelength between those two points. 0.54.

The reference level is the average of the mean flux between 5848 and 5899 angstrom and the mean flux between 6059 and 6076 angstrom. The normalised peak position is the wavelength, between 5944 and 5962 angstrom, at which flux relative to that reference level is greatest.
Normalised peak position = 5958.56 angstrom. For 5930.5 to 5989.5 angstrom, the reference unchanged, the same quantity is 5933.92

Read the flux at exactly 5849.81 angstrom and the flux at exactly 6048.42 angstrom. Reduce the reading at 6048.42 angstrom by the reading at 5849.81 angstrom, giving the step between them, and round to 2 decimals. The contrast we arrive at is -0.25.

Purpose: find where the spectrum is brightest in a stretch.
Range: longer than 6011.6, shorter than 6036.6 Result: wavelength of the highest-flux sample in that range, 6035.89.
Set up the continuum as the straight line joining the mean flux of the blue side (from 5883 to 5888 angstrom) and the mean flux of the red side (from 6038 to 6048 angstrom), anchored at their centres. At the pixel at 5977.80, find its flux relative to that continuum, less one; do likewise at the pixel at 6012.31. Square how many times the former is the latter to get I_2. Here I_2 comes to 0.1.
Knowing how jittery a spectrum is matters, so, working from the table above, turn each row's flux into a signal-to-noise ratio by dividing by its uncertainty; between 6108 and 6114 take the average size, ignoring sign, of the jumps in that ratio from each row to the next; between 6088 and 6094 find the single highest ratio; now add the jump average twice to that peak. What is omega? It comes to 27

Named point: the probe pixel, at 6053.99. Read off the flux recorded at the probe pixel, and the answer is 6.85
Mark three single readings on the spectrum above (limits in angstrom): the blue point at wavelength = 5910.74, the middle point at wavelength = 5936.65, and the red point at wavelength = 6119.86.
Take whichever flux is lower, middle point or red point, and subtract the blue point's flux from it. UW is 0.4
